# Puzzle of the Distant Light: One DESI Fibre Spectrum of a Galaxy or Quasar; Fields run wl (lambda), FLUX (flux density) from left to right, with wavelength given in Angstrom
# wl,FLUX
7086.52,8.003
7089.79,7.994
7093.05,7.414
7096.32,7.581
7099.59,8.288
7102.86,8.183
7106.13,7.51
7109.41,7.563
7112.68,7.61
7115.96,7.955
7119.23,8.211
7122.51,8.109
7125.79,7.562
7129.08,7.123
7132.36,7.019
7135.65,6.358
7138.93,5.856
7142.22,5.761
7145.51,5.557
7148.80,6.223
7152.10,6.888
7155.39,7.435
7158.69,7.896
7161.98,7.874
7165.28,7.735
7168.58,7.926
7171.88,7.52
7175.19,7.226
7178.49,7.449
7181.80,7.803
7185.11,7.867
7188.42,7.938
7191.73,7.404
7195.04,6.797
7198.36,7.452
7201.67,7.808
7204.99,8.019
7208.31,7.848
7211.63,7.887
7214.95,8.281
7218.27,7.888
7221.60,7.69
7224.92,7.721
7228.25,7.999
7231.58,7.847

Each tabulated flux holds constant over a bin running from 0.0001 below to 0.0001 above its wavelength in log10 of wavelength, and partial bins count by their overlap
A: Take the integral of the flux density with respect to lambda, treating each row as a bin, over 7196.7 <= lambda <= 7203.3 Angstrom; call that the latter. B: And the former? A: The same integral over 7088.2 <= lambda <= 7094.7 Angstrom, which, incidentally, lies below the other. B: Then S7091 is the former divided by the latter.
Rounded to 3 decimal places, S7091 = 0.994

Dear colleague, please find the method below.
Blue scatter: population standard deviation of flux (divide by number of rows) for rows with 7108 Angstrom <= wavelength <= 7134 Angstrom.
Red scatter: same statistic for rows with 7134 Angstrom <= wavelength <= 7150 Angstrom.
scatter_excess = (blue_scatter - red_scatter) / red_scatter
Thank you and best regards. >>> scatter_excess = 0.4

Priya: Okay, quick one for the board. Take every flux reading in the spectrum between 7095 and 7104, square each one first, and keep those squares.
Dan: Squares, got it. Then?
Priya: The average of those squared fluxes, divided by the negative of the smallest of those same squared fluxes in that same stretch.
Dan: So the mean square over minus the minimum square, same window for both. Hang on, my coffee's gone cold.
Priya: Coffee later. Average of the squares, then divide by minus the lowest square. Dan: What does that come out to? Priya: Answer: -1.12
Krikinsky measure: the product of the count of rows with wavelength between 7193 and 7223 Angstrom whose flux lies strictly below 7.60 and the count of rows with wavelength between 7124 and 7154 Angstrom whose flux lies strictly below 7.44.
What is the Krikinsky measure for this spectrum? 16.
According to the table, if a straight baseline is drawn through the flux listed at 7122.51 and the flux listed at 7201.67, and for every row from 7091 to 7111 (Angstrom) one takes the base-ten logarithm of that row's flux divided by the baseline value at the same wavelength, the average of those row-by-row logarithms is -0.024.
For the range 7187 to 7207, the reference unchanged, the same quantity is -0.015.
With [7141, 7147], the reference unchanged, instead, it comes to -0.152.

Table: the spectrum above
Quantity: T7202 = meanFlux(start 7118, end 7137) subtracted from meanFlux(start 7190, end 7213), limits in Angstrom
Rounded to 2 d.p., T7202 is 0.21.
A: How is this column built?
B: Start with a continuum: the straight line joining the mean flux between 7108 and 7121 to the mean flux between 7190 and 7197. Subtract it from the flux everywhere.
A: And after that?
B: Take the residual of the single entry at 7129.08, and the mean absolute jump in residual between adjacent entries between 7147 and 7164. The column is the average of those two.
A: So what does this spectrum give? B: -0.07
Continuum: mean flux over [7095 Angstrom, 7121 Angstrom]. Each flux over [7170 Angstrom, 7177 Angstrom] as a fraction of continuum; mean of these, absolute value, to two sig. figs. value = 0.94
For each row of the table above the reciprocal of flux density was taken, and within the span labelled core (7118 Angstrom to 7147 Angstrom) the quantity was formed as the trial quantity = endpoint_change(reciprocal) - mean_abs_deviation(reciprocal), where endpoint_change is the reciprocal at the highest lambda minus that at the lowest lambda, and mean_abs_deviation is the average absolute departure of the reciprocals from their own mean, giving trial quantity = 0.039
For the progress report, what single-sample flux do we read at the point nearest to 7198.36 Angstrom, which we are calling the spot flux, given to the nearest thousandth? 7.452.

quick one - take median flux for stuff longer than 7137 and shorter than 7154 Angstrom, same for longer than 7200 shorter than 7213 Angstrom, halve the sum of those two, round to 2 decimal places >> 6.86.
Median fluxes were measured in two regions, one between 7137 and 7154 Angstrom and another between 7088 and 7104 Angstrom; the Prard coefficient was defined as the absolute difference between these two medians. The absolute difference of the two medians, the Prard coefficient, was 2.1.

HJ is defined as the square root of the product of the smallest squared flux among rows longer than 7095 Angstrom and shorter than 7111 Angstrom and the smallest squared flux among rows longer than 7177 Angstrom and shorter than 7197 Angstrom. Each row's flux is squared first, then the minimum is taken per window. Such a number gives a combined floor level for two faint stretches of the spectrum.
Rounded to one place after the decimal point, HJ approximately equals 51.0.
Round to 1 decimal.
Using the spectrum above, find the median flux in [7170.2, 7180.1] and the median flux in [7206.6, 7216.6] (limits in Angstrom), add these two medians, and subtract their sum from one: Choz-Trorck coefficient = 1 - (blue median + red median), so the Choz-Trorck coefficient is -14.3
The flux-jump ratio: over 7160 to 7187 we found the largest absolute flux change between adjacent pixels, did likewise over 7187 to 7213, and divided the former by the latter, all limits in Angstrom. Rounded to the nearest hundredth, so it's 0.62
